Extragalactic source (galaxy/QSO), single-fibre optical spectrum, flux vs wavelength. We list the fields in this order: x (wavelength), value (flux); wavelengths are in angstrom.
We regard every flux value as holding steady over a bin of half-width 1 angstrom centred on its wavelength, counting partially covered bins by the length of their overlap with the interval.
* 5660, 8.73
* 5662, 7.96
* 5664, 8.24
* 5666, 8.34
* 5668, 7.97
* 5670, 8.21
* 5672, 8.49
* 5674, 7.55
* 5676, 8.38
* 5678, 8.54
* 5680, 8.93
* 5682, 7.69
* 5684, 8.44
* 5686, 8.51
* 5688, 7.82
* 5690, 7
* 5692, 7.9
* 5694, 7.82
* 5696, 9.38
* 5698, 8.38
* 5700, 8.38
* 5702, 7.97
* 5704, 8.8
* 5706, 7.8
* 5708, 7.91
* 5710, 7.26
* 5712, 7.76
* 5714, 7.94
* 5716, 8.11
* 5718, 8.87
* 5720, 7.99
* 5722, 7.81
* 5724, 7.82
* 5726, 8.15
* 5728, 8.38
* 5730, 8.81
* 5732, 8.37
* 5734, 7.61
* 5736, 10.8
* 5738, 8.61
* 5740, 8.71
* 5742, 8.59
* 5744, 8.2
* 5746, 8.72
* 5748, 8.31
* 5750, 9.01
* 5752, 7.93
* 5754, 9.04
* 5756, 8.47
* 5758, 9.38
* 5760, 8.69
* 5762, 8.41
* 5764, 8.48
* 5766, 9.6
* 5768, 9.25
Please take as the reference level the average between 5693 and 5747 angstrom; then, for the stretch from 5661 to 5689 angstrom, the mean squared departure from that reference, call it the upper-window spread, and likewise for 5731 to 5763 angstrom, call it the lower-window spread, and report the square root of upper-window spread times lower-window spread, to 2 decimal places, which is 0.29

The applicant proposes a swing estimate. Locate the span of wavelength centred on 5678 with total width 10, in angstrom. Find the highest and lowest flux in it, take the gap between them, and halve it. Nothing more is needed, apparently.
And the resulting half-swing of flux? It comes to 0.69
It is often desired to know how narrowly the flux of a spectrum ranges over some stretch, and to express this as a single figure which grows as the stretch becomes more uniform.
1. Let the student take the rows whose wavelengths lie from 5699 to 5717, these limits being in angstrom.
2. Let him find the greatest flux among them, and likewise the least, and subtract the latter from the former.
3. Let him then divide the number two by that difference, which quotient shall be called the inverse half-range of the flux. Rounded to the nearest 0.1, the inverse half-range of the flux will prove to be 1.3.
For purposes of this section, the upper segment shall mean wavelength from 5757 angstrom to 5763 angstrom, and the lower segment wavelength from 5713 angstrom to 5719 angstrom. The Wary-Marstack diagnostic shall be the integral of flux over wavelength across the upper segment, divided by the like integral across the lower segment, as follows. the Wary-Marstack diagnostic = 1.06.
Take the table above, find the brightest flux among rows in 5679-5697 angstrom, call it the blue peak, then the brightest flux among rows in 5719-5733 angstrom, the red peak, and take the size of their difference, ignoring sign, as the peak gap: 0.57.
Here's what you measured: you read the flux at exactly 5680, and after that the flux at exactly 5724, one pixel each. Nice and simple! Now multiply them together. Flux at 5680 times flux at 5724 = 70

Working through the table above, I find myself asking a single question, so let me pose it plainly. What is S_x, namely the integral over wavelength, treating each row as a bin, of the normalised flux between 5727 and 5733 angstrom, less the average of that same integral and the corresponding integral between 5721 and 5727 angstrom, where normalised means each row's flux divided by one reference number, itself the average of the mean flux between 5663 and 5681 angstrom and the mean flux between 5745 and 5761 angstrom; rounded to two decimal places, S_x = 0.21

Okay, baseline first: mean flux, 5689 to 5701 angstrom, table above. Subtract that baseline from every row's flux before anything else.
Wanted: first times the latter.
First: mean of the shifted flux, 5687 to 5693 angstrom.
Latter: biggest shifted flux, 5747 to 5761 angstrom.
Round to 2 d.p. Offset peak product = -0.70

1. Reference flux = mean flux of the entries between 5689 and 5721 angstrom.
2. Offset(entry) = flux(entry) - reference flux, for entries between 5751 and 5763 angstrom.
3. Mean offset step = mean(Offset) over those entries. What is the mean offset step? 0.57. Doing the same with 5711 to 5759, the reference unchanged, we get 0.40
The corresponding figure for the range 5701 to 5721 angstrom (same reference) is -0.04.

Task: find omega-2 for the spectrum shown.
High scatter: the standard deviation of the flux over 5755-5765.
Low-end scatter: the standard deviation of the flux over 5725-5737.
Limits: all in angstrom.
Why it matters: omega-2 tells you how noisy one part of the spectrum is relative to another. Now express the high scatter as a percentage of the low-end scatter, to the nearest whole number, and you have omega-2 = 36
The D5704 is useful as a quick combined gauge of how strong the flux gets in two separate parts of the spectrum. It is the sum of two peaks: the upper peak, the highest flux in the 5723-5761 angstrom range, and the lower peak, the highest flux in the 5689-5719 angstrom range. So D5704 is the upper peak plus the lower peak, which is 20.2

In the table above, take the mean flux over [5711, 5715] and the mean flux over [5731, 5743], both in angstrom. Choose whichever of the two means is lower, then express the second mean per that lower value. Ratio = 1.12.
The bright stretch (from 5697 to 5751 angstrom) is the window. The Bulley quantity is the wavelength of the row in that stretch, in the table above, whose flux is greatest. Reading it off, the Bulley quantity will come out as 5736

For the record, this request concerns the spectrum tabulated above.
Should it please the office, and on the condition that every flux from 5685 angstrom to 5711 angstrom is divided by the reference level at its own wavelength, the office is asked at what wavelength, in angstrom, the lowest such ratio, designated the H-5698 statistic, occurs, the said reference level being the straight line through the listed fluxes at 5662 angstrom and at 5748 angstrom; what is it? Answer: 5690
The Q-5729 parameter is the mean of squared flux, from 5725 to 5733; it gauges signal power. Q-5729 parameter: 71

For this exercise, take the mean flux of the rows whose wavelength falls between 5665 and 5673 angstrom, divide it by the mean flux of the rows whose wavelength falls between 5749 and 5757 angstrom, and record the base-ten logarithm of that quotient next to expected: -0.019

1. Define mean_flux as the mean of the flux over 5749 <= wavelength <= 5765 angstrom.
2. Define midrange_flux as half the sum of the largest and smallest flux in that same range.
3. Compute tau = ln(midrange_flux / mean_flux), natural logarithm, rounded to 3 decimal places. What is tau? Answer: -0.002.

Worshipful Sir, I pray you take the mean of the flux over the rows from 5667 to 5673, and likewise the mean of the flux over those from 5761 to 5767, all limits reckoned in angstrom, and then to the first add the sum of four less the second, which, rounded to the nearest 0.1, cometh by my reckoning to 3.4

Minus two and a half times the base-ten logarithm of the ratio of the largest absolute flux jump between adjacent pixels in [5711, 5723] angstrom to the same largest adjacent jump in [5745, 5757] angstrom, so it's 0.3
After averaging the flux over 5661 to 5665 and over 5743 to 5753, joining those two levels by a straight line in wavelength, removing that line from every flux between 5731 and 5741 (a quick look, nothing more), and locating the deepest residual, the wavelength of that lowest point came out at 5734 angstrom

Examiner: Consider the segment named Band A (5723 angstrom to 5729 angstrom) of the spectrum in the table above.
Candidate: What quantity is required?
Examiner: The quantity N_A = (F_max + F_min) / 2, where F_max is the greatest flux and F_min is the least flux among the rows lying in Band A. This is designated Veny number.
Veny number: 8.10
